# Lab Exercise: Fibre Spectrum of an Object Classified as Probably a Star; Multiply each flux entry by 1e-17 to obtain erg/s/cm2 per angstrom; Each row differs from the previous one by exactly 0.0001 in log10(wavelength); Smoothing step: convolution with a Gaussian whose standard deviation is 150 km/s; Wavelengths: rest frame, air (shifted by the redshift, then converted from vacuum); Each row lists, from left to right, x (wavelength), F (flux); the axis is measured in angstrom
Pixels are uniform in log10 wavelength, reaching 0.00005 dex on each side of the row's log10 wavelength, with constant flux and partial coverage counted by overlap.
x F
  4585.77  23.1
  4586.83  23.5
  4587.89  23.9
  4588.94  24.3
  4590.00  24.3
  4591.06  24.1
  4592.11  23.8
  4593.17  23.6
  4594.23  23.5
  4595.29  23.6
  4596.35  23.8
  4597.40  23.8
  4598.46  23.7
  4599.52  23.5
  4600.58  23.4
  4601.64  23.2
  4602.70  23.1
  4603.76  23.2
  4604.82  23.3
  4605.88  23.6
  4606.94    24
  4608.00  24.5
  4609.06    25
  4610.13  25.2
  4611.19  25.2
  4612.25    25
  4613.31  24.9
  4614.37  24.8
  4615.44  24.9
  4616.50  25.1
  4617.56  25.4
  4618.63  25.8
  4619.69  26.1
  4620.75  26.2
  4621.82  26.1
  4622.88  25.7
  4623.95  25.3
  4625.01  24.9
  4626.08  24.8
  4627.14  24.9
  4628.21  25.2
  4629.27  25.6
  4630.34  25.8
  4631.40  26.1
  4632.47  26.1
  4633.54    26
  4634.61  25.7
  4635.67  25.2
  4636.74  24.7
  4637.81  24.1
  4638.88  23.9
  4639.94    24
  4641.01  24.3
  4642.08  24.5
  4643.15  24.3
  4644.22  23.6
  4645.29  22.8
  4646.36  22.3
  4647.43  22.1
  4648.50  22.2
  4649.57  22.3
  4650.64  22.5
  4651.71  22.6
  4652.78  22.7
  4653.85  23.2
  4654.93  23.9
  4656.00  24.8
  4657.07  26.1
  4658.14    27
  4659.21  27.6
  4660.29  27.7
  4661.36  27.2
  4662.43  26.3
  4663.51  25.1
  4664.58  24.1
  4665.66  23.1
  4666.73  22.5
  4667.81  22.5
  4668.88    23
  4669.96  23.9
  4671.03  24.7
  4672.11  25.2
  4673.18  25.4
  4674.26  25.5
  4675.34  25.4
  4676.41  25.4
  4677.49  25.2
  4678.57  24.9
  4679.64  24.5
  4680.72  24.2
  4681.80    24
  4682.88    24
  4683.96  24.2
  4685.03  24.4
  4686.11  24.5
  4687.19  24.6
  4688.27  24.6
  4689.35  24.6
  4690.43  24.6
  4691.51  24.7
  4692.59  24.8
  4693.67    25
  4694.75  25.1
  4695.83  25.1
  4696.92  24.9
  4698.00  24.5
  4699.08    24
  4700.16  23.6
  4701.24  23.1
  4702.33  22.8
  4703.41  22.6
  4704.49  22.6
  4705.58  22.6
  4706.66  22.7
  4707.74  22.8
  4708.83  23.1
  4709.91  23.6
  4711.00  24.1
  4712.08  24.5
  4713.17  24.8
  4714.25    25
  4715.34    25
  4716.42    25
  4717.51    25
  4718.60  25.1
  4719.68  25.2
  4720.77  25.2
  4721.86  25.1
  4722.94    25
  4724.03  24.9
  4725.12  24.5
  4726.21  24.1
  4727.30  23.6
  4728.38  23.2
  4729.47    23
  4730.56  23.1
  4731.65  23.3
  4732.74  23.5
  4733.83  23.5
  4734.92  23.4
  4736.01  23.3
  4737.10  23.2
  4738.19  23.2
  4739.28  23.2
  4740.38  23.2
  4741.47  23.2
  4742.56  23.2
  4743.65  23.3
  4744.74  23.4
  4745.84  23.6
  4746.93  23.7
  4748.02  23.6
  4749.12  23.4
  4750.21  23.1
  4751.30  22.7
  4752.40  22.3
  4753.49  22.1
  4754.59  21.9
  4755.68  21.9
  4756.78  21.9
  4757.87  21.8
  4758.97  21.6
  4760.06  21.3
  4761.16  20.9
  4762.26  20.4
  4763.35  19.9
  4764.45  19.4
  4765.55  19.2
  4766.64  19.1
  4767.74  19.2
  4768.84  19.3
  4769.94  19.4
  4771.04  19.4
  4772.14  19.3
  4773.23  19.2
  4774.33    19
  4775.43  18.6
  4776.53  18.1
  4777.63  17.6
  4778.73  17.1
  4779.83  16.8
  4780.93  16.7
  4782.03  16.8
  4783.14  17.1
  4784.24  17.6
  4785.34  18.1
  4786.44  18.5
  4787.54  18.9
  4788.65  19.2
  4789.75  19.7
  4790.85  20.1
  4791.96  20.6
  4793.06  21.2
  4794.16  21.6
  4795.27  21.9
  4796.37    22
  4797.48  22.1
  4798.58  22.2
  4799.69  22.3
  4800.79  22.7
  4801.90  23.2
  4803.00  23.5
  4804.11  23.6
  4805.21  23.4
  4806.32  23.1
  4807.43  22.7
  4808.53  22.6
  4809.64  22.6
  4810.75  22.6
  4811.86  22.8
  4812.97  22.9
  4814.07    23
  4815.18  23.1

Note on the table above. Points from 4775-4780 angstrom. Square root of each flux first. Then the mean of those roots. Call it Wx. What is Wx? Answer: 4.20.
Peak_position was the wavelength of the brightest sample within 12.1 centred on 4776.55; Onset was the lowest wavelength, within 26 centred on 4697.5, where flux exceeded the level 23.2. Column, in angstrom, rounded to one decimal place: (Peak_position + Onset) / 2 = 4728.0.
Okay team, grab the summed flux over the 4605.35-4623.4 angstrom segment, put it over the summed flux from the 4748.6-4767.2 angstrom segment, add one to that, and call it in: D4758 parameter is 2.18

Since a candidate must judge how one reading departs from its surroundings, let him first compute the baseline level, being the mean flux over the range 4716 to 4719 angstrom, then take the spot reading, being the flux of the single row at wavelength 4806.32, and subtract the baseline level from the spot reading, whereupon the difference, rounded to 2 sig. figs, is -1.9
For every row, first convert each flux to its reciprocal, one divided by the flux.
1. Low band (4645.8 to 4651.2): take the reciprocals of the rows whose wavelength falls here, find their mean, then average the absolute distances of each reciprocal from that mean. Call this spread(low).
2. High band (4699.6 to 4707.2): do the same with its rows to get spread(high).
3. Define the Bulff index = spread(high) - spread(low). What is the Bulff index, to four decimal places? 0.0003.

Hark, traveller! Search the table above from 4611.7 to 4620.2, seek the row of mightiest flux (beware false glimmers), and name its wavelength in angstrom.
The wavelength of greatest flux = 4619.69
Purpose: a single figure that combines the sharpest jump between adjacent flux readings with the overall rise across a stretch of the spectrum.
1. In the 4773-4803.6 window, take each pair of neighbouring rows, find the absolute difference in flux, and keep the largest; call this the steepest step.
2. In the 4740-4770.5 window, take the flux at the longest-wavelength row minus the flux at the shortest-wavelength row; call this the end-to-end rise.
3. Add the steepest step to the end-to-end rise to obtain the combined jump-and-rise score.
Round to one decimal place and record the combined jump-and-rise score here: -3.2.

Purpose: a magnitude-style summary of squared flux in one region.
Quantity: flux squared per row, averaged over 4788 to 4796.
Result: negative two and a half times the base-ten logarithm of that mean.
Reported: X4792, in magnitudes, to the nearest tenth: -6.6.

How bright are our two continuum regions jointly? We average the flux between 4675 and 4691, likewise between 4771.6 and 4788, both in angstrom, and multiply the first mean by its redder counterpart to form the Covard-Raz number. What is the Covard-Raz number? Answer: 442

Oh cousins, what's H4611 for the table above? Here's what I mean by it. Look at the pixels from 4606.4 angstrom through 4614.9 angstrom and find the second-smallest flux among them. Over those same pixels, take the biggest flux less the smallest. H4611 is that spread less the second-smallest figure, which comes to -23.3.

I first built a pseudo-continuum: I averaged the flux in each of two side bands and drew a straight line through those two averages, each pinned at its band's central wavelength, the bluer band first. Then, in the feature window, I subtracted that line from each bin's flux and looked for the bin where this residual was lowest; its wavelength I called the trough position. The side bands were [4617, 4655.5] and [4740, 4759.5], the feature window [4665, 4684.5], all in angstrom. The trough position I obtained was 4666.73 angstrom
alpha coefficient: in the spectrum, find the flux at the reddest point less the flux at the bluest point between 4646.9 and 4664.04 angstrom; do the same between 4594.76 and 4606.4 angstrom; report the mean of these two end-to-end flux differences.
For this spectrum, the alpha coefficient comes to 1.5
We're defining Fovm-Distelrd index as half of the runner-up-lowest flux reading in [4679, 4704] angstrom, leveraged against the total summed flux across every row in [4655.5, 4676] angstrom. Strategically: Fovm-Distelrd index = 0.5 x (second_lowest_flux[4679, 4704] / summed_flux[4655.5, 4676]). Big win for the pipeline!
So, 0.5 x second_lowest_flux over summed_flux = 0.024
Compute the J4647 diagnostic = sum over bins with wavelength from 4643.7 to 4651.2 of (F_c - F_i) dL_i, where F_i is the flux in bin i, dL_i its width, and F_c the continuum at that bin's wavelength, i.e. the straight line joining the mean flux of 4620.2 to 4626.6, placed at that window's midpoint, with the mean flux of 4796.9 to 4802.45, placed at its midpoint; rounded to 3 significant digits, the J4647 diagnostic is 19.1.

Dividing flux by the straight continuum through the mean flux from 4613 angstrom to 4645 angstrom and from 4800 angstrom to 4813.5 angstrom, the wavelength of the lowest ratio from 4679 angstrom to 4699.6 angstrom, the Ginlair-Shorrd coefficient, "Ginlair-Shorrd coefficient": 4681.80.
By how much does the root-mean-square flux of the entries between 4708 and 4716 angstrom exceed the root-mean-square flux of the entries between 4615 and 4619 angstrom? -1.0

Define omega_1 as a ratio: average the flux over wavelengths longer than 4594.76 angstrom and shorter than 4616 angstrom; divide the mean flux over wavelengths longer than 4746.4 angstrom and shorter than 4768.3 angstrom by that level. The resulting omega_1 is 0.89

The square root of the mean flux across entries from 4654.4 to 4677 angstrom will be 5.01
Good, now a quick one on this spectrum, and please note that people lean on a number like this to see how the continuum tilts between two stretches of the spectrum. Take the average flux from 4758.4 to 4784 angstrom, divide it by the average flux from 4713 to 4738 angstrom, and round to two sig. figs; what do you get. 0.78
